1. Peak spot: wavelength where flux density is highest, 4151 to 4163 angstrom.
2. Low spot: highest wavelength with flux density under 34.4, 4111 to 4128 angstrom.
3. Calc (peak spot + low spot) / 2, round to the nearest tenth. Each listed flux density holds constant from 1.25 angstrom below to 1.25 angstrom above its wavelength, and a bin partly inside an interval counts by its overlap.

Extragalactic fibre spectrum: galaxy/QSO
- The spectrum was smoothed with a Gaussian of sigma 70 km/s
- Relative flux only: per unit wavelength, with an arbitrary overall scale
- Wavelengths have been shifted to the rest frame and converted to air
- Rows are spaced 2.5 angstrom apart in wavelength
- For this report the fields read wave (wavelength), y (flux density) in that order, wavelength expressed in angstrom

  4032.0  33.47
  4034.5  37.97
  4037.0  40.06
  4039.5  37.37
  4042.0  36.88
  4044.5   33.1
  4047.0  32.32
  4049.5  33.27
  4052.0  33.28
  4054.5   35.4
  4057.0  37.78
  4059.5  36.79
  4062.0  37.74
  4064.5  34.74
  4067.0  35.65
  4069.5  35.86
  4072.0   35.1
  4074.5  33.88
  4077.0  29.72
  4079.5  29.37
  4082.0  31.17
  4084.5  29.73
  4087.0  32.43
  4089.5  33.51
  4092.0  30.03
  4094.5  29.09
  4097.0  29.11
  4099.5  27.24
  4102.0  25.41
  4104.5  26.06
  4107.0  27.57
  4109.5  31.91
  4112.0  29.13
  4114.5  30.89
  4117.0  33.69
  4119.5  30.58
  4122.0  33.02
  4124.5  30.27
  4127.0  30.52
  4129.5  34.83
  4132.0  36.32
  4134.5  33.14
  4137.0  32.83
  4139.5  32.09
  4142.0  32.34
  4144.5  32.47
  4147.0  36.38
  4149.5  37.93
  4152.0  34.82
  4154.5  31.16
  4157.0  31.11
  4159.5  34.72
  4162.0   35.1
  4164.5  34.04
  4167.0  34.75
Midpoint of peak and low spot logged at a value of 4144.5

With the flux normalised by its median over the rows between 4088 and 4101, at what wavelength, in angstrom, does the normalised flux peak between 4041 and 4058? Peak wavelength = 4057.0 angstrom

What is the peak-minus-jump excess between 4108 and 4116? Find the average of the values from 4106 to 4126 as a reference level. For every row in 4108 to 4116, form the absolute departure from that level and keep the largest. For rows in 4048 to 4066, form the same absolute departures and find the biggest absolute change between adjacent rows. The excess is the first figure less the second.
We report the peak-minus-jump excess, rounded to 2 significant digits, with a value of -1.2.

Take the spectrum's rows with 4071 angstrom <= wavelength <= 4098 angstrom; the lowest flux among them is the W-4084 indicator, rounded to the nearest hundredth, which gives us 29.09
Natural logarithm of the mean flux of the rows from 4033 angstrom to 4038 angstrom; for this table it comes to 3.66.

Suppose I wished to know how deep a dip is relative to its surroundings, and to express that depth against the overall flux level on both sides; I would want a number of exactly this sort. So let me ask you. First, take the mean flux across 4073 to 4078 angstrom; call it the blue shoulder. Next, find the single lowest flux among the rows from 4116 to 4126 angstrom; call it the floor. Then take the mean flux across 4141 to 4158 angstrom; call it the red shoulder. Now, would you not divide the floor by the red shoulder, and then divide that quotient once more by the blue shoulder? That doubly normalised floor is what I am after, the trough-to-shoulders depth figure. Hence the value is 0.028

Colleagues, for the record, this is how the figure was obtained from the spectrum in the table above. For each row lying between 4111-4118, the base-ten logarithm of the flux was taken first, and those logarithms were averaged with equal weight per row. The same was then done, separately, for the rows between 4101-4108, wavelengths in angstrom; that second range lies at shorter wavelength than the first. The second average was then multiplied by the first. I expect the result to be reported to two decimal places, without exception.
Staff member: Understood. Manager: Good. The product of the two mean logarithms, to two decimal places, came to 2.12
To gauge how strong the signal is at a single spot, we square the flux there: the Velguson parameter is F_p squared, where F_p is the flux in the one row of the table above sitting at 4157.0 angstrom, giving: 968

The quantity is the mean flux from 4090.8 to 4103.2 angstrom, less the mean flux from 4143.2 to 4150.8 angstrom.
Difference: -7.4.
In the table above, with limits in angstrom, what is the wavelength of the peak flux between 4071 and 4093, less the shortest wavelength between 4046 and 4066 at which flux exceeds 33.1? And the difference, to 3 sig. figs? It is 22.5 angstrom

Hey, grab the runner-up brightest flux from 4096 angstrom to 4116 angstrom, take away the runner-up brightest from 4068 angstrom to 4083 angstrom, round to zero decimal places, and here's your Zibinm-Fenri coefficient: -4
